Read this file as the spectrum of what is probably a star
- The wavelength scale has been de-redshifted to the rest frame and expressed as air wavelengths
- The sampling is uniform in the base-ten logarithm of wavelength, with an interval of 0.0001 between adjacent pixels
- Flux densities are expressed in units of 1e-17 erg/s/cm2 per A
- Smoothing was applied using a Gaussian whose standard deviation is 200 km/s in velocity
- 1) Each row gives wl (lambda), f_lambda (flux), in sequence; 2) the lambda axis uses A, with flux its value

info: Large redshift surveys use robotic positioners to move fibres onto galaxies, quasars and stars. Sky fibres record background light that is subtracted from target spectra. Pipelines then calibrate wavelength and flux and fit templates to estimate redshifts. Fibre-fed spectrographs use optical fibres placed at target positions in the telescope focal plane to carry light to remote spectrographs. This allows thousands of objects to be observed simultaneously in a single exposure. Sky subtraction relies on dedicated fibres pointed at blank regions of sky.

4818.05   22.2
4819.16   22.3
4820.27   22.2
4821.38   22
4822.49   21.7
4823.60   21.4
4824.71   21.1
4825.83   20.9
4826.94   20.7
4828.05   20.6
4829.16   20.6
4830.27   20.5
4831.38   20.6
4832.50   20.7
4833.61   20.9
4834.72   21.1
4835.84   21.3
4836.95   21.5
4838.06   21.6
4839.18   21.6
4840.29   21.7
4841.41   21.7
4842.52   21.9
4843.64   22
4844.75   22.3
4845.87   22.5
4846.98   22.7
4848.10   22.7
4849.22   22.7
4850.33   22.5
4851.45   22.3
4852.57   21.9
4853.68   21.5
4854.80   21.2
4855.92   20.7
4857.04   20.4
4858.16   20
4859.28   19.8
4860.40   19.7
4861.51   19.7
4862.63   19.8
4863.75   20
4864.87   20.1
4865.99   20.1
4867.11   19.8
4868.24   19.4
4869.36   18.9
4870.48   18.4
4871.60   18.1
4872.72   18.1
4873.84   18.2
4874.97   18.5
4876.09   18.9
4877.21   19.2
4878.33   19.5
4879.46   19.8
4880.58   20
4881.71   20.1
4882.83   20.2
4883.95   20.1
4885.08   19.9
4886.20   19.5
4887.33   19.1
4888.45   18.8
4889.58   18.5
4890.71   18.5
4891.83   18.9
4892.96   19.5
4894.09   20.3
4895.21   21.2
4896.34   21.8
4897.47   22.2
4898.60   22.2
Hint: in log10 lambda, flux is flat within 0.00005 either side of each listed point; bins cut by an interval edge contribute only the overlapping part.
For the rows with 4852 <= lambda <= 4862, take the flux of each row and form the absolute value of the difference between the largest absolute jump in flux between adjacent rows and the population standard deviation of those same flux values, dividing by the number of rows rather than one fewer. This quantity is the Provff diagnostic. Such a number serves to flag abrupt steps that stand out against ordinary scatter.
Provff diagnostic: 0.28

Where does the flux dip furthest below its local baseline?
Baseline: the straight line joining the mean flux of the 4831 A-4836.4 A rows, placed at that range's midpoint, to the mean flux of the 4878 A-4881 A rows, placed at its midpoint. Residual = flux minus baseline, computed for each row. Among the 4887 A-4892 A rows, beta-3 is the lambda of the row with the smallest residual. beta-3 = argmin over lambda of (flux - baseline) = 4889.58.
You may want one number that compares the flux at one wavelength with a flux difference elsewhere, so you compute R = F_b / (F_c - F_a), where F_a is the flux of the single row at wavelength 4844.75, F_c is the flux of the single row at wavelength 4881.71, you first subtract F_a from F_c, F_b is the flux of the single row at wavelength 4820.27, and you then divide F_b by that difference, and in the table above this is -10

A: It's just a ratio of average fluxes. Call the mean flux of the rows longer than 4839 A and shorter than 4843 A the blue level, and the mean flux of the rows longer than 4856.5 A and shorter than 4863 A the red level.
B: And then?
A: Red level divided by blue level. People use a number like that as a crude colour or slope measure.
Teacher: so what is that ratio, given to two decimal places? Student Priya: 0.92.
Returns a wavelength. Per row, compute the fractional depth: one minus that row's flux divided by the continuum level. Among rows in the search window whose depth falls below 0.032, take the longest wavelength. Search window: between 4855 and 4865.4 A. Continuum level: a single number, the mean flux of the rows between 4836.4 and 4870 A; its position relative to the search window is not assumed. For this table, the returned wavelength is 4855.92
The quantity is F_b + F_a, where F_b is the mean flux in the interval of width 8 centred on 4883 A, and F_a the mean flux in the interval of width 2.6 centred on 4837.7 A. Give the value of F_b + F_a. 41.5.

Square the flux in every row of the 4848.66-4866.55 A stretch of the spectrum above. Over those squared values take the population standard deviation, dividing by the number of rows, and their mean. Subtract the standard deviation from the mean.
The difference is 389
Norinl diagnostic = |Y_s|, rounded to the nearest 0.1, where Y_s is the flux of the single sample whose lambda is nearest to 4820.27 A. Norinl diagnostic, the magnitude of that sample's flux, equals 22.2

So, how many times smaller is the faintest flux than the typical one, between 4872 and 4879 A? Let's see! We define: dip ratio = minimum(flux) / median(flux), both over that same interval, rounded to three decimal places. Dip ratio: 0.968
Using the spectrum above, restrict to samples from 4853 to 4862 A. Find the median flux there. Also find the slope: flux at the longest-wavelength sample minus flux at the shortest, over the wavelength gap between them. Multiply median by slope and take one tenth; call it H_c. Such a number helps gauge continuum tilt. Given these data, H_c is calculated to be -0.46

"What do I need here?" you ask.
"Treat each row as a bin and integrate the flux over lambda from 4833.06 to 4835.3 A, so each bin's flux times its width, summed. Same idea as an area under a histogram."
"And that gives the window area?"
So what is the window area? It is 47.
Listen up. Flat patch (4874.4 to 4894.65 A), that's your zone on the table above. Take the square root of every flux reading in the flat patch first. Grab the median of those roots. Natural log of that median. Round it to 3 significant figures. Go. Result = 1.49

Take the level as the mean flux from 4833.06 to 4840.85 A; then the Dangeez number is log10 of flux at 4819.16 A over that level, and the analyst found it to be 0.018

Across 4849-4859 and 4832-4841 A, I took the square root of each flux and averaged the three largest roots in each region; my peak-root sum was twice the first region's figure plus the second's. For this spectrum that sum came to 14.1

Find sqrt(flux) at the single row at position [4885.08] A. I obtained 4.461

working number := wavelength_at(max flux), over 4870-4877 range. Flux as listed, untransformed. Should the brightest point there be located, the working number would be 4876.09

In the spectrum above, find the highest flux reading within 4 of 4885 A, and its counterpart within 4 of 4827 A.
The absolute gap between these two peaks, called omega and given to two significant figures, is 1.2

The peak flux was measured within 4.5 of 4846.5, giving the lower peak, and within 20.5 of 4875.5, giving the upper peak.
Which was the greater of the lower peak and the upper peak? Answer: 22.7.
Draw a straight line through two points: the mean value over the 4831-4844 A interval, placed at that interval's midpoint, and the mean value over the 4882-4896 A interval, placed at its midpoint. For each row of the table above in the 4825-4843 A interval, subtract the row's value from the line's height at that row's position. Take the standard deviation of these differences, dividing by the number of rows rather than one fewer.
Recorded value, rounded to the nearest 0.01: 0.64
